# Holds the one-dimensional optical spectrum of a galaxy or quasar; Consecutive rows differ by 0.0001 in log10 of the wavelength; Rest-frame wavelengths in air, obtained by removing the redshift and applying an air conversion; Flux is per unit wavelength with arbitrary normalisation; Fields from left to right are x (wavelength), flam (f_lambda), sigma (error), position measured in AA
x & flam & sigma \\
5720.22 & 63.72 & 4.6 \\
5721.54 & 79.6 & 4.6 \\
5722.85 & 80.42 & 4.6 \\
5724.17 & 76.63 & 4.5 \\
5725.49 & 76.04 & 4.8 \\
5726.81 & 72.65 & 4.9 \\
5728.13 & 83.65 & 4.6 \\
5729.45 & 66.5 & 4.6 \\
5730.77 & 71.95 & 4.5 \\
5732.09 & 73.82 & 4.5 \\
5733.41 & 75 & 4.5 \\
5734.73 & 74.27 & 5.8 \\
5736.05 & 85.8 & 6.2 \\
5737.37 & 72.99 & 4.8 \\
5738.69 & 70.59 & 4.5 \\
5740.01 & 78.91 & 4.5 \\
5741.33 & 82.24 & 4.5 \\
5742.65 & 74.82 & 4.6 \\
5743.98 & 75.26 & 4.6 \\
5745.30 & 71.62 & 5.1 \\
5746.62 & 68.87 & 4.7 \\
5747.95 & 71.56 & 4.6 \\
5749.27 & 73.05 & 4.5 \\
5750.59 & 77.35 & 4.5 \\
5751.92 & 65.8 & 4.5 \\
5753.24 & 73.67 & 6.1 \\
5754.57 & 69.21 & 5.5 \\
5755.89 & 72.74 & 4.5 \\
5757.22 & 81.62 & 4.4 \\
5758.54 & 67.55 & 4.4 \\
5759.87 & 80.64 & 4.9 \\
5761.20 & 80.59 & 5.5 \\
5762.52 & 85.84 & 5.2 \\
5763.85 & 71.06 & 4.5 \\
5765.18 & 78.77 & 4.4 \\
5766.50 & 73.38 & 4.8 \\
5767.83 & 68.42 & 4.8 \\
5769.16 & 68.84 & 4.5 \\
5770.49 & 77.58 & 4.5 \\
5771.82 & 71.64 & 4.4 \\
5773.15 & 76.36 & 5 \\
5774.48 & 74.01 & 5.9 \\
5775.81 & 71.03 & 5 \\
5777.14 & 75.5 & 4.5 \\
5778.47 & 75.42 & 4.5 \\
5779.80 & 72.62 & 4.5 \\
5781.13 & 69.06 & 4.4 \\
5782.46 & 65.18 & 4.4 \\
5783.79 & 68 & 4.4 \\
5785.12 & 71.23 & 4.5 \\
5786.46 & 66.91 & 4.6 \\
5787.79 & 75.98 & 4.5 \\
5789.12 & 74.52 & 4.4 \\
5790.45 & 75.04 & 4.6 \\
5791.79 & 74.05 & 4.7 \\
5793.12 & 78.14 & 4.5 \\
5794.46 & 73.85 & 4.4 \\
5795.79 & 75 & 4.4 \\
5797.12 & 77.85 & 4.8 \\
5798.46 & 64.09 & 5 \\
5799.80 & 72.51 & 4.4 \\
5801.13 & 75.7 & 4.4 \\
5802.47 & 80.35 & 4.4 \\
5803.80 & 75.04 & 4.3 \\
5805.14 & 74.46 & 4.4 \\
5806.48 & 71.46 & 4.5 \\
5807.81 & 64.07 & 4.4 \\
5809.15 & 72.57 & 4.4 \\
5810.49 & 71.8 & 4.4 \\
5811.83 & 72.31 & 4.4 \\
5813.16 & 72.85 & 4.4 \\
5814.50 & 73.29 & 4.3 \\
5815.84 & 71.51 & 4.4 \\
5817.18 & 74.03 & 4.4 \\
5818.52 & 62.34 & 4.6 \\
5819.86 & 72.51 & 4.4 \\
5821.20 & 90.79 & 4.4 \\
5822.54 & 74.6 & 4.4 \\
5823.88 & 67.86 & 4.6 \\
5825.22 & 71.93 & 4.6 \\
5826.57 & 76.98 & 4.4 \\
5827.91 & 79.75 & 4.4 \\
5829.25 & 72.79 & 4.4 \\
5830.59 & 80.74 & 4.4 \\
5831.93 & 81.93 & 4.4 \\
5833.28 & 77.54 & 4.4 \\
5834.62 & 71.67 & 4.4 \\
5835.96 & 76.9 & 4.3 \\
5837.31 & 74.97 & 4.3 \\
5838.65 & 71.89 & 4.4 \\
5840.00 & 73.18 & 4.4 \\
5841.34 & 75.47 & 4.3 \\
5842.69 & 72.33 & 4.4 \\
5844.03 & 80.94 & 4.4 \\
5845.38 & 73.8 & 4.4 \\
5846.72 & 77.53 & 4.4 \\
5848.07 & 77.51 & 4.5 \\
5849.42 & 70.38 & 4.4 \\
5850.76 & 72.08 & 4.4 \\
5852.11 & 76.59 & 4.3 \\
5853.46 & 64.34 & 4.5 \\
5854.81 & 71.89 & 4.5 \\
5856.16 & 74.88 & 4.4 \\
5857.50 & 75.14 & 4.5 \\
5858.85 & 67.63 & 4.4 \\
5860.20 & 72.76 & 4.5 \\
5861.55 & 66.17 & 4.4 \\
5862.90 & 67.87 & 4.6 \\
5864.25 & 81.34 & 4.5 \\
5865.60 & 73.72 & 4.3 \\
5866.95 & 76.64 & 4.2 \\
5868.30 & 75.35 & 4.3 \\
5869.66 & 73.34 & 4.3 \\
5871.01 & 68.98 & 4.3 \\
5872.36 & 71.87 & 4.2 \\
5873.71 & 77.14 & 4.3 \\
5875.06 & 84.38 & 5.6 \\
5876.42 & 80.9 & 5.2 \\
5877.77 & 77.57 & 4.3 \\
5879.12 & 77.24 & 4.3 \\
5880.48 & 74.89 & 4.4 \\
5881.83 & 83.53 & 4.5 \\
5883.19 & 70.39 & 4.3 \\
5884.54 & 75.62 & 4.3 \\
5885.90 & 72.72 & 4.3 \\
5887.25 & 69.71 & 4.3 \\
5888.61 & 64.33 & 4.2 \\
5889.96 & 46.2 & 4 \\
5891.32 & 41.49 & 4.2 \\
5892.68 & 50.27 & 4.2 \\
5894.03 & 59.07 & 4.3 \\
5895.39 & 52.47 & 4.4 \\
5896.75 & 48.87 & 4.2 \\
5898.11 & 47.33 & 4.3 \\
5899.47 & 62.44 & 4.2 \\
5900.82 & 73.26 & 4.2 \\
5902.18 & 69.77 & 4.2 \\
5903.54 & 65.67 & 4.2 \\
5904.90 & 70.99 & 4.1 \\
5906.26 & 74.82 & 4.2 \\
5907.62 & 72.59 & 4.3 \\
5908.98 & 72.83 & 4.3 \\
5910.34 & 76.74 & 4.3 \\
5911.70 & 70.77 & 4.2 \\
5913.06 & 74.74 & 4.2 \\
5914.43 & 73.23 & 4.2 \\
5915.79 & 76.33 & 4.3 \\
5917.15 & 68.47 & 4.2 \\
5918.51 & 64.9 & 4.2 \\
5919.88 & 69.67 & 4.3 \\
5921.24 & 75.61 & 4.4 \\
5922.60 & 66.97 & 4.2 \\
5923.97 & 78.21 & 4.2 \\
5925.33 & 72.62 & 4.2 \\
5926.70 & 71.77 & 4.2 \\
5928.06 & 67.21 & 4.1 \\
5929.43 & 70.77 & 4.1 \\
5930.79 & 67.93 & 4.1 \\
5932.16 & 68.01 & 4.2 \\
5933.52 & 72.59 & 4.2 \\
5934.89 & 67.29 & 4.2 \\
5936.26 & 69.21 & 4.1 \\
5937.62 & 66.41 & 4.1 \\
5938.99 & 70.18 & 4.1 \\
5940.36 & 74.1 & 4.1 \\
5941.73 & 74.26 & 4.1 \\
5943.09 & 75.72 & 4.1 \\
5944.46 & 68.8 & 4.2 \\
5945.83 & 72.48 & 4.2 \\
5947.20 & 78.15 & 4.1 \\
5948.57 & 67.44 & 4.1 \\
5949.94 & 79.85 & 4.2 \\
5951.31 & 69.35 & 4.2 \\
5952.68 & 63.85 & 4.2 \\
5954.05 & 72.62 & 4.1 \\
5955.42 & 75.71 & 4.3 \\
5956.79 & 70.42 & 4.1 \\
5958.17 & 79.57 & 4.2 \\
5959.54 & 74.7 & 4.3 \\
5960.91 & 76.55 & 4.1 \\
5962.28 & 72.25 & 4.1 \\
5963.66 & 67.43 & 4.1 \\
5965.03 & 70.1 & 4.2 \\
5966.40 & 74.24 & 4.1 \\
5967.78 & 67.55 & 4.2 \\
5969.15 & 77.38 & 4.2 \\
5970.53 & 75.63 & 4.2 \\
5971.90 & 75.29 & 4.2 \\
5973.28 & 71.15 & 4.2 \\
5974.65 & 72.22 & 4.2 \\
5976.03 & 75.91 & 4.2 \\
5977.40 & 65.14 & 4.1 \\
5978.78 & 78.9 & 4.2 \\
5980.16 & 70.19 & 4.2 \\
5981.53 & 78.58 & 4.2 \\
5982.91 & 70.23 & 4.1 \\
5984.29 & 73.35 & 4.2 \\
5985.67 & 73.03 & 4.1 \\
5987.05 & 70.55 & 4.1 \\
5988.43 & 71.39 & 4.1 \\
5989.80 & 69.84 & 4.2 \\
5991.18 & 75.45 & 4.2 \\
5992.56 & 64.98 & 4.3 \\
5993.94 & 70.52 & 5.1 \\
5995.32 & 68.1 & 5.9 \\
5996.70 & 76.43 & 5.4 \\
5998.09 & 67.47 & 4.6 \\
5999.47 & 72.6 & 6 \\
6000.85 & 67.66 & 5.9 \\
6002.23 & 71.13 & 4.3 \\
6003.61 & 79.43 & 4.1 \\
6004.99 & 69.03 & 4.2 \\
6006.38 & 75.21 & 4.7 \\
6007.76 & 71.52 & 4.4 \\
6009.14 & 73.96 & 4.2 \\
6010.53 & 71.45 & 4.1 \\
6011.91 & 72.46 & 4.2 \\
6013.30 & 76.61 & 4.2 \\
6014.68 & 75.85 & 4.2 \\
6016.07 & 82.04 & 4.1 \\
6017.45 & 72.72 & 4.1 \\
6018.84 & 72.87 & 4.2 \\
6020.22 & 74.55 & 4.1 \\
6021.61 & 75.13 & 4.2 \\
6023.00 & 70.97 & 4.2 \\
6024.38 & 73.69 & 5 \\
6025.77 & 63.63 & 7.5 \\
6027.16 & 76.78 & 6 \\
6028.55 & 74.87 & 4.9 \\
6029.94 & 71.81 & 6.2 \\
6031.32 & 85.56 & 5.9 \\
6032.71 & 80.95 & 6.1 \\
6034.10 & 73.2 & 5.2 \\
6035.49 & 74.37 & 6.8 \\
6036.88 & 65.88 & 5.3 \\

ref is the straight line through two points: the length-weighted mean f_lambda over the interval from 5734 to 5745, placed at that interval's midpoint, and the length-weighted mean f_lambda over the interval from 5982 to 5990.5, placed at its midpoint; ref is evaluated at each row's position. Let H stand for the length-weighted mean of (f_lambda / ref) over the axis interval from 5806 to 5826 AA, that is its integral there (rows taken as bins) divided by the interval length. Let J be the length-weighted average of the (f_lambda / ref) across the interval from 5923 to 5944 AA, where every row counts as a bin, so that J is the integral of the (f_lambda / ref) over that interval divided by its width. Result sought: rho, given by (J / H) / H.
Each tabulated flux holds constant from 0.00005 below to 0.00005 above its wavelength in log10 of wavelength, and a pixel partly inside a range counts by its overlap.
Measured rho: 1.05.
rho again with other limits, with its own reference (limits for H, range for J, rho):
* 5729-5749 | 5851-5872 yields 1.04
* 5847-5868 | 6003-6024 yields 1.09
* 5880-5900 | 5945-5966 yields 1.46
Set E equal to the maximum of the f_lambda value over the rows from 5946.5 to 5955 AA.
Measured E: 79.85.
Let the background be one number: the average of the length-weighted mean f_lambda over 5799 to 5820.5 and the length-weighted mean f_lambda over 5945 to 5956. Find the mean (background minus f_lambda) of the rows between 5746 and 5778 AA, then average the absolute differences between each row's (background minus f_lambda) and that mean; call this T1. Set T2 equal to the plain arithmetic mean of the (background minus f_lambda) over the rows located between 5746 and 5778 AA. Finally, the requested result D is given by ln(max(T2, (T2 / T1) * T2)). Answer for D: -0.4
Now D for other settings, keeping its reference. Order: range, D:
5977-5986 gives -2.8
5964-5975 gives -1.9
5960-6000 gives -1.9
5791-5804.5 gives 0.7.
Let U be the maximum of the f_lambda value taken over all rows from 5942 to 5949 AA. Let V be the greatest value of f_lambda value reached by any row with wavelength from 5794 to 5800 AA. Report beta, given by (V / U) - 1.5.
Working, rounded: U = 78.15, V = 77.85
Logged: -0.50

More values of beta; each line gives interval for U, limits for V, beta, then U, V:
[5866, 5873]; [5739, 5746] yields -0.43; 76.64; 82.24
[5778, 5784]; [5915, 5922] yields -0.49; 75.42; 76.33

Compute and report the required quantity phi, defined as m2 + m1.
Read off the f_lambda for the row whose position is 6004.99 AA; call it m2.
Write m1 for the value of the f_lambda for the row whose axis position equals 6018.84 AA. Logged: 142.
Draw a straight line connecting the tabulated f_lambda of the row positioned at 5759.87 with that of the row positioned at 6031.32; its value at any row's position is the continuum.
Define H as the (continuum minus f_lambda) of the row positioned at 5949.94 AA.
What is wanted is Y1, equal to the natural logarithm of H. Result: 1.4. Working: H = 4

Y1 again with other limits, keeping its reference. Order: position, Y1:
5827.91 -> 0.8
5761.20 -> -2.6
